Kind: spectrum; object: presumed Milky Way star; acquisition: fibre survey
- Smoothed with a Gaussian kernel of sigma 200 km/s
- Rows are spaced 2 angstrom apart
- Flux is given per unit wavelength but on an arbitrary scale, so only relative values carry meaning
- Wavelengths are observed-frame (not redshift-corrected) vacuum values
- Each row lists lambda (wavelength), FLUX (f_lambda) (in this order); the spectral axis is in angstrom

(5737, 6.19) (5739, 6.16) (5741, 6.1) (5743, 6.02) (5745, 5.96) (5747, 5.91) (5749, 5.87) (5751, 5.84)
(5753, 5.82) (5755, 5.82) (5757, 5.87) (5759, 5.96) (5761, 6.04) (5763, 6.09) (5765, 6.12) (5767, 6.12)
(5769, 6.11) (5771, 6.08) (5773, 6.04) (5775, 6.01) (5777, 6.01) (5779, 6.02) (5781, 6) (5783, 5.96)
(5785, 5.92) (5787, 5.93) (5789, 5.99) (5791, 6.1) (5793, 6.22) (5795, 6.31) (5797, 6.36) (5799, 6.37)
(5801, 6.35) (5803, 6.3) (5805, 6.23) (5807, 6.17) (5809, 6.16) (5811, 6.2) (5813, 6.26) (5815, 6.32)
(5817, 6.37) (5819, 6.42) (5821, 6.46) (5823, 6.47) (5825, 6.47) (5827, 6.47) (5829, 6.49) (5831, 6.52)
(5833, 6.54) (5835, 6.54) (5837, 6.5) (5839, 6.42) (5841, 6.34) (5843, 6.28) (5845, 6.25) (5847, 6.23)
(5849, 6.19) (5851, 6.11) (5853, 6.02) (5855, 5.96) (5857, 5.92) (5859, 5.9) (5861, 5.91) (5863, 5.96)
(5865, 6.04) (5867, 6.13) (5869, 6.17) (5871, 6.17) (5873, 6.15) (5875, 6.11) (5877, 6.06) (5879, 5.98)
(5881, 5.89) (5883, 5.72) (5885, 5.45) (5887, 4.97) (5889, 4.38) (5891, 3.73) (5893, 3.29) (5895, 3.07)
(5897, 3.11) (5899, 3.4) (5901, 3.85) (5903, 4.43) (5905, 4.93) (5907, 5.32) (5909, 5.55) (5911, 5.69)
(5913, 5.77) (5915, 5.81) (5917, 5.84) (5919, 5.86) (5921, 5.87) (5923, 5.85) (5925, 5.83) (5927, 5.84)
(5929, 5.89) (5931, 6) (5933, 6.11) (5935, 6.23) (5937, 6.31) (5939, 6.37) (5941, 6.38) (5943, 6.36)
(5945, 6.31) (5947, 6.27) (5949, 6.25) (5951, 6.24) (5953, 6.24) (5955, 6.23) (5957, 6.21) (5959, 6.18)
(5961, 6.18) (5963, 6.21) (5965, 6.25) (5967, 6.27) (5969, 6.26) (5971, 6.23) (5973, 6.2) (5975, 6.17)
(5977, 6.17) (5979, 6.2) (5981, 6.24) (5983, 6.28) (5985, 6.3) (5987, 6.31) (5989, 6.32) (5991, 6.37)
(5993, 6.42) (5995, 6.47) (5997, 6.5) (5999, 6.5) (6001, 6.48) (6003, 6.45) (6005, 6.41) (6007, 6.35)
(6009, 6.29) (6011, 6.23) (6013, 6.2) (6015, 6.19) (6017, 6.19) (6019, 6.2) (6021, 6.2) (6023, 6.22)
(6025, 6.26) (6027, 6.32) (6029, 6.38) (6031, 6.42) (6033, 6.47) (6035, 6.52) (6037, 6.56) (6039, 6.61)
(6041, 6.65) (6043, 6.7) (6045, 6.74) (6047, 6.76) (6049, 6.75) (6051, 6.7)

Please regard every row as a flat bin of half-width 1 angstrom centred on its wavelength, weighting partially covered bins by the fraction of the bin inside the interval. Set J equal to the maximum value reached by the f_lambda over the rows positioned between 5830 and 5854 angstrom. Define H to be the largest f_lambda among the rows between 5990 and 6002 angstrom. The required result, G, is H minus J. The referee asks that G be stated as -0.04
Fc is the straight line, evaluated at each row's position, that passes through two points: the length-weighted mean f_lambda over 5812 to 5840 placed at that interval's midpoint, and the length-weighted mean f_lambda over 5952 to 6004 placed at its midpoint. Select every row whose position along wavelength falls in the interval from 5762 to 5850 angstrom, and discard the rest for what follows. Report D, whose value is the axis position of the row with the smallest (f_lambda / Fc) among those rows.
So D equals 5785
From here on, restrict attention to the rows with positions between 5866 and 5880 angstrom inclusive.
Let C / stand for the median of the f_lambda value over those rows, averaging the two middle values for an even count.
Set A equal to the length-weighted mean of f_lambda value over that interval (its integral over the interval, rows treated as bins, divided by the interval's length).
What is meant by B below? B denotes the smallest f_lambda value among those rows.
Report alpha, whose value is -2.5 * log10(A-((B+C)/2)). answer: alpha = 3.1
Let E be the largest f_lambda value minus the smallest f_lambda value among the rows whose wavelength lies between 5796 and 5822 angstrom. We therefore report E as 0.30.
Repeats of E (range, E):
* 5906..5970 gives 1.06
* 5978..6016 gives 0.31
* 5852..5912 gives 3.10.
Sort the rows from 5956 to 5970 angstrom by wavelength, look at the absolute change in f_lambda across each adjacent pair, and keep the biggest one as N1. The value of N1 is 0.04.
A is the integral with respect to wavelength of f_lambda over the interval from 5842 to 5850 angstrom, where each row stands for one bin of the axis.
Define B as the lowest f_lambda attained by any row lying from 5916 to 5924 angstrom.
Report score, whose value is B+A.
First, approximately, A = 49.9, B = 5.84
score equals 55.7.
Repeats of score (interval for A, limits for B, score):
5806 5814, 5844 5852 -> 55.7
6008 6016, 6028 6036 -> 56.2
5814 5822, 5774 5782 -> 57.1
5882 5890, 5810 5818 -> 47.2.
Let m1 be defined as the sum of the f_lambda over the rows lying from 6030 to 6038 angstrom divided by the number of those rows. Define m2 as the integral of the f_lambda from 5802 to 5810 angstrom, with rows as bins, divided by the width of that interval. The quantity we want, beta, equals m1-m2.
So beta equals 0.28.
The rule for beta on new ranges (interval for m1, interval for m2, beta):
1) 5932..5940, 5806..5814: 0.06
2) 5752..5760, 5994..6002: -0.62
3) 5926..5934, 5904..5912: 0.59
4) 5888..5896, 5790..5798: -2.63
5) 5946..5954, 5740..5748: 0.25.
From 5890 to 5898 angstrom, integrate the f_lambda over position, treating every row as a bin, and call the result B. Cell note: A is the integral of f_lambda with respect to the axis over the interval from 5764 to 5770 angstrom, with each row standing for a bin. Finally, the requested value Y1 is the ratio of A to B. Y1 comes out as 1.4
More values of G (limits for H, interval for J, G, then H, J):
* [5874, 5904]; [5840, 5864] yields -0.23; 6.11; 6.34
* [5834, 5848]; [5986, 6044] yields -0.16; 6.54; 6.7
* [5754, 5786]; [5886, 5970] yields -0.26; 6.12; 6.38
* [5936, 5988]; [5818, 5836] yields -0.16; 6.38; 6.54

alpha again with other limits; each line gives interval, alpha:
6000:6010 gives 3.3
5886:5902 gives 1.0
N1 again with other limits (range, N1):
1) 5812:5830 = 0.06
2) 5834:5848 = 0.08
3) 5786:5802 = 0.12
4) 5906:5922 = 0.23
